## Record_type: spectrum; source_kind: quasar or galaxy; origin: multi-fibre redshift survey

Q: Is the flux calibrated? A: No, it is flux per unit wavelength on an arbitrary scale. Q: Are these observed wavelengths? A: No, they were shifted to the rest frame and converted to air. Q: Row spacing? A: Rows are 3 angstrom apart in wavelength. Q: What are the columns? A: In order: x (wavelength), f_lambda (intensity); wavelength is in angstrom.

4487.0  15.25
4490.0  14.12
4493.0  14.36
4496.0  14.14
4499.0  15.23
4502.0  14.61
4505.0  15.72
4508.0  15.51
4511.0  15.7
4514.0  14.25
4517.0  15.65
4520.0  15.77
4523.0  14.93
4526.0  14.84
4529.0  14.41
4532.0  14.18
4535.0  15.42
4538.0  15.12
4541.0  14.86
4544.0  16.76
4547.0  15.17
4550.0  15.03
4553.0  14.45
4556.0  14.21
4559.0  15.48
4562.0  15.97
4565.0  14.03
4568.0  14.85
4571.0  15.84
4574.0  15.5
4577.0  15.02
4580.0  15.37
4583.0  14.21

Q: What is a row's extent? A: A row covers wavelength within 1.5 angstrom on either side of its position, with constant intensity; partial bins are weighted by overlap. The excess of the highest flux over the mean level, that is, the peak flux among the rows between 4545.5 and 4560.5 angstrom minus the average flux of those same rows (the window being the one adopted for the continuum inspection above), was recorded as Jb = 0.6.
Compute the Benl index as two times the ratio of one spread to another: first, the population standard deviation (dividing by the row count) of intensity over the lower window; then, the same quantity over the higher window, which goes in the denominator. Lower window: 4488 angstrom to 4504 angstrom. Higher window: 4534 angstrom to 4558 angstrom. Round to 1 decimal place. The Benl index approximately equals 1.1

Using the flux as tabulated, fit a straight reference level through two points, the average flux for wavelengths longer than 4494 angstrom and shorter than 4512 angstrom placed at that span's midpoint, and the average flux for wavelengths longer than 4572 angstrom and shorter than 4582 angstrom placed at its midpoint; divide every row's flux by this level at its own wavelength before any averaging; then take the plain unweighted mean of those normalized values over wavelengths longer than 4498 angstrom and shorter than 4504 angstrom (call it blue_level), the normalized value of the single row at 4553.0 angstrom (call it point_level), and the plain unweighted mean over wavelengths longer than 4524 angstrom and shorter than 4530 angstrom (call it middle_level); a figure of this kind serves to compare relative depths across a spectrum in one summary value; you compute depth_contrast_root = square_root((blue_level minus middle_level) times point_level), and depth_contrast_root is 0.15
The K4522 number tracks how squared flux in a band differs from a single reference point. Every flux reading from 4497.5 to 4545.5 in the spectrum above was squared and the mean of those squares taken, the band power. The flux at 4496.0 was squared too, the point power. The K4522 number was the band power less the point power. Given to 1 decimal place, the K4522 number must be 31.1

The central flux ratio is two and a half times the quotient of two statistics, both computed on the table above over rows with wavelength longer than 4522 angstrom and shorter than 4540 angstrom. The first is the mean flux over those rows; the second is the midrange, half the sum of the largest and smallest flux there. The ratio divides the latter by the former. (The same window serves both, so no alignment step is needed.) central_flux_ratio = 2.50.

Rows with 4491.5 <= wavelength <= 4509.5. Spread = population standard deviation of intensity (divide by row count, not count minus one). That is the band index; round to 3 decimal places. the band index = 0.592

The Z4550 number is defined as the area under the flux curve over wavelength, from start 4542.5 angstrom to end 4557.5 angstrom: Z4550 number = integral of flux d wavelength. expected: 227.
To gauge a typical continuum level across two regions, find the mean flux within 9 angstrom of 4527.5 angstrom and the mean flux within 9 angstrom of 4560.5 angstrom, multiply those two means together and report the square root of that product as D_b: 14.9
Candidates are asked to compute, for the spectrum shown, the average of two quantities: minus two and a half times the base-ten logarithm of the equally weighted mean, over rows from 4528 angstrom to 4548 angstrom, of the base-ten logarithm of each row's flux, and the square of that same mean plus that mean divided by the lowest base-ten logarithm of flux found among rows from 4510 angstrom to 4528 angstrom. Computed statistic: 1.12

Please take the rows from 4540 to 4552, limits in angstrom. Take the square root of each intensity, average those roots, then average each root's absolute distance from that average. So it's 0.082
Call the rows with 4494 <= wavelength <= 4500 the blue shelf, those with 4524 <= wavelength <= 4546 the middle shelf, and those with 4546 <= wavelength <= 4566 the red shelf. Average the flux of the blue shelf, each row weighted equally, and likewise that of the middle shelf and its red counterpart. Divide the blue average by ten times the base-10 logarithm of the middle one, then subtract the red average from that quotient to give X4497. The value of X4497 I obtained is -13.7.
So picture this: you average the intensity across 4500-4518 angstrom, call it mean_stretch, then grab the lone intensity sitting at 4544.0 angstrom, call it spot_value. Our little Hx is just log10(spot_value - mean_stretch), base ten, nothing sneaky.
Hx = 0.2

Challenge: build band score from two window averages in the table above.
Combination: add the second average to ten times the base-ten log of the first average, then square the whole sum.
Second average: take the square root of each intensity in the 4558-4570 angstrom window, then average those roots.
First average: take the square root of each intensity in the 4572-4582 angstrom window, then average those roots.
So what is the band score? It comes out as 96.1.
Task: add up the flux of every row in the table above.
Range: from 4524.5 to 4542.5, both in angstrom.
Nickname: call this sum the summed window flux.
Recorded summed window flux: 88.8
